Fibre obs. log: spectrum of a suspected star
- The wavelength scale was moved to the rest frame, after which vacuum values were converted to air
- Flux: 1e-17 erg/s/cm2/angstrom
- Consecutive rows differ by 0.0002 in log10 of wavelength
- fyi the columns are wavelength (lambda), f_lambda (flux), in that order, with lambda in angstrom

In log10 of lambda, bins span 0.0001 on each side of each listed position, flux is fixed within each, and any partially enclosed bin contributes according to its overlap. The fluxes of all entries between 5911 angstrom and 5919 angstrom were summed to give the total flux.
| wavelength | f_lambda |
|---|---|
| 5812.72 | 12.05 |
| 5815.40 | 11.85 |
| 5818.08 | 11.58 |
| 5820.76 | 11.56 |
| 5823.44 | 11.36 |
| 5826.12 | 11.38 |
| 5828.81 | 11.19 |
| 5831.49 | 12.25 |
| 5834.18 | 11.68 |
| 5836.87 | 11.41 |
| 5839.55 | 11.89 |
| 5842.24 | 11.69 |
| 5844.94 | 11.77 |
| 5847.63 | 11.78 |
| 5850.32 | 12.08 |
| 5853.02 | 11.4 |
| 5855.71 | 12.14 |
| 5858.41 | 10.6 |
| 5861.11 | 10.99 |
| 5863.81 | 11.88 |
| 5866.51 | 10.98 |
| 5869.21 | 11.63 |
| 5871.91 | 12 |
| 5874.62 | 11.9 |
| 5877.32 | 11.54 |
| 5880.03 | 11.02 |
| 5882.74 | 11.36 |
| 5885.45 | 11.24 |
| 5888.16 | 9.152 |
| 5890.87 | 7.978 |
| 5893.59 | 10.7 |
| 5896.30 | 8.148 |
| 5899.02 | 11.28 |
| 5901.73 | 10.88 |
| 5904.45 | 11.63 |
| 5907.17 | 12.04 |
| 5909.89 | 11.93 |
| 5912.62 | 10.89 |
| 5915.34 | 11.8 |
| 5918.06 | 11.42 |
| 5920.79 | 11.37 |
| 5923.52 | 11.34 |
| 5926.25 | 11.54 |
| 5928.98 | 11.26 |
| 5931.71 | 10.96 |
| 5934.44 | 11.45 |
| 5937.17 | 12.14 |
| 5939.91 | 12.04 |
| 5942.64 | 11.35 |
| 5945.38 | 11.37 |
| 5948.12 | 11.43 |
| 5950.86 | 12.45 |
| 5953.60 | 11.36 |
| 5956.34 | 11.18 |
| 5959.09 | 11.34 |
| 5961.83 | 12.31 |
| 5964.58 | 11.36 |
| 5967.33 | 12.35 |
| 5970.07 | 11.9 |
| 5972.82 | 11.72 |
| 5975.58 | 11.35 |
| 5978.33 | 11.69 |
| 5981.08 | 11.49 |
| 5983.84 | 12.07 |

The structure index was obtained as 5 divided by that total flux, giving 0.147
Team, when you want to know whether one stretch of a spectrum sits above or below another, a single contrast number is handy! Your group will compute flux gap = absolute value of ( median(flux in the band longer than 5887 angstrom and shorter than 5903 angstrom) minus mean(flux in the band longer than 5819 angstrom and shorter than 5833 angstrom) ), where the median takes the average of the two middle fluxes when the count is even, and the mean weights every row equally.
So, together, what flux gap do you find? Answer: 1.6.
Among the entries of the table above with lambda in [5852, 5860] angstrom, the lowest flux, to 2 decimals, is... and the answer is 10.60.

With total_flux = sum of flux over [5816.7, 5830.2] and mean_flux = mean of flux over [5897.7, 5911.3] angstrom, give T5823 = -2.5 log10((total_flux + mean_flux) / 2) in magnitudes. -3.839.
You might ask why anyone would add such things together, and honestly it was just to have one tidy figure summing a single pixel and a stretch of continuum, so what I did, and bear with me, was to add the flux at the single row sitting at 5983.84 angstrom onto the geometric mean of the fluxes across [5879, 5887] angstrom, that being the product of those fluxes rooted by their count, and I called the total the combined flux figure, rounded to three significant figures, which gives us 23.3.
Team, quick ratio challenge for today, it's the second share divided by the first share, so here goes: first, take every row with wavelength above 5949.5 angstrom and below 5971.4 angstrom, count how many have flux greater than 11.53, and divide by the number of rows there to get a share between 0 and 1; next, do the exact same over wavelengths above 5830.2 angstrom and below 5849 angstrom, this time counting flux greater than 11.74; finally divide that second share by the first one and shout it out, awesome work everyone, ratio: 1.14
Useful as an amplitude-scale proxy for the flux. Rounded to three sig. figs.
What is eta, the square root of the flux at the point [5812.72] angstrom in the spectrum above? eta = 3.47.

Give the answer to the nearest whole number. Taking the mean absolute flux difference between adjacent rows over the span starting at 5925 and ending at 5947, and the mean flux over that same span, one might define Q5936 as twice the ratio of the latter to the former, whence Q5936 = 63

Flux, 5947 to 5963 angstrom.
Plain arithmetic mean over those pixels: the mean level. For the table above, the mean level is 11.7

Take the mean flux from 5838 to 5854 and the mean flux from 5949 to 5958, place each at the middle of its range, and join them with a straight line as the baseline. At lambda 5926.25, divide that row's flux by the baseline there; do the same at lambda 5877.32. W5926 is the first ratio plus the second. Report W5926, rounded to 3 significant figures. 1.97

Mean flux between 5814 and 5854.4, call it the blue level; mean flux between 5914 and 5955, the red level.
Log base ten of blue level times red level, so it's 2.13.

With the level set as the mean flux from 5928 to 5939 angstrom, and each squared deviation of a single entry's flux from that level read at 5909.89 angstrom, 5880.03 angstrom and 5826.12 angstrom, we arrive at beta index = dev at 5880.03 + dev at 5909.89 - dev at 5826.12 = 0.4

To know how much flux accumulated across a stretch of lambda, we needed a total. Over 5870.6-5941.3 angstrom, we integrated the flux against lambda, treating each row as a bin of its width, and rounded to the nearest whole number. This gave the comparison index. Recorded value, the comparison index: 786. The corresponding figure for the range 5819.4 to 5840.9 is 249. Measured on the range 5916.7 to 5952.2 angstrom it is 410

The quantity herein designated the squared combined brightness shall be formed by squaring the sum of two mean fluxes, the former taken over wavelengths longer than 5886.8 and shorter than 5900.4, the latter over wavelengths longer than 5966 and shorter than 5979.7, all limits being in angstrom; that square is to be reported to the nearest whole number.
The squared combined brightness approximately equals 452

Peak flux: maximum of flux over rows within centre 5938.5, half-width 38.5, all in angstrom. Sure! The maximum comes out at 12.45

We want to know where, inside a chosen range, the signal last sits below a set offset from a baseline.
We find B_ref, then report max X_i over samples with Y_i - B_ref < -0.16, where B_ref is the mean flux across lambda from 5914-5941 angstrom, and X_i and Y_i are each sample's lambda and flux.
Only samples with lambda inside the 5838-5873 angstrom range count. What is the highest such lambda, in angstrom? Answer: 5866.51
